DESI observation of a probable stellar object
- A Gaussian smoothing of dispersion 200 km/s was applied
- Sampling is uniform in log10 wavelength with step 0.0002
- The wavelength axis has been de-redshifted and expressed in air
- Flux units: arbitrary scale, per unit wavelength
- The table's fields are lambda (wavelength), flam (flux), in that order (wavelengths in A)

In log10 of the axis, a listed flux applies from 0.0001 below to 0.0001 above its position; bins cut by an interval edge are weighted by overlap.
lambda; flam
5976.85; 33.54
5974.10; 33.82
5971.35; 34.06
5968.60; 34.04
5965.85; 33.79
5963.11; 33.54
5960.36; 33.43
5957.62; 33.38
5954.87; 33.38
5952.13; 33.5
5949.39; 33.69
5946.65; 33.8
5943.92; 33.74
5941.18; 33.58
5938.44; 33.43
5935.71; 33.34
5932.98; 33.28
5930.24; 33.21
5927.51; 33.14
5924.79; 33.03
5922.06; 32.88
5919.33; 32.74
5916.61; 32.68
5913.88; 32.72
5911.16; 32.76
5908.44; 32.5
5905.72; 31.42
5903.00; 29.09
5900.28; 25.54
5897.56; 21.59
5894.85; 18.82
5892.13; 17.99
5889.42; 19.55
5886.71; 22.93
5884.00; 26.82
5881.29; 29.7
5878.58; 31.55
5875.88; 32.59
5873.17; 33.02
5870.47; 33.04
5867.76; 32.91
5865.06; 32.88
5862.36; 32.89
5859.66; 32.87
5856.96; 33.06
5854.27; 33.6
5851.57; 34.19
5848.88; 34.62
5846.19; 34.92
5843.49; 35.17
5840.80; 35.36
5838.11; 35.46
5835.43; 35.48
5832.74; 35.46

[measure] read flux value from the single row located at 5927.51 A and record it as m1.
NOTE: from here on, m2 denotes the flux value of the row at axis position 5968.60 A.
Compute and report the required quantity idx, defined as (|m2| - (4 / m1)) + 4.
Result 37.9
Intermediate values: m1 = 33.14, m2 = 34.04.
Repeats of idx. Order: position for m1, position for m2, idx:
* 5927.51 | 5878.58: 35.4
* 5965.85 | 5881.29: 33.6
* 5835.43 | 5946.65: 37.7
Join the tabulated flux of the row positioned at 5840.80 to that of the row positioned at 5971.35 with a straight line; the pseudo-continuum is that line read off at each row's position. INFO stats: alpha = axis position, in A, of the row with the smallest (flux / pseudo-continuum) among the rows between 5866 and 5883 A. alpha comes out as 5881.29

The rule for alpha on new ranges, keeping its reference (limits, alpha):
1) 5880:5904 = 5892.13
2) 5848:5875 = 5859.66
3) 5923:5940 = 5924.79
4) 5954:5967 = 5954.87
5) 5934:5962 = 5935.71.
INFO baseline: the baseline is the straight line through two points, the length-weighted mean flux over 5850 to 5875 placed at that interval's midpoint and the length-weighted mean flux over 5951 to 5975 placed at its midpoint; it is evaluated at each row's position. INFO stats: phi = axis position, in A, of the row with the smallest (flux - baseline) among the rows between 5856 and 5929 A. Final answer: 5892.13 A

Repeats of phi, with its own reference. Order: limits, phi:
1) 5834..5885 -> 5884.00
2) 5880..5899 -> 5892.13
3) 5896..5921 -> 5897.56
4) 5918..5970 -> 5919.33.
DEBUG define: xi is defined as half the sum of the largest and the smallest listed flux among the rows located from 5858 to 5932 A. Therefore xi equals 26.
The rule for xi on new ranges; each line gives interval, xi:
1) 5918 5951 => 33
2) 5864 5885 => 30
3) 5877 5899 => 25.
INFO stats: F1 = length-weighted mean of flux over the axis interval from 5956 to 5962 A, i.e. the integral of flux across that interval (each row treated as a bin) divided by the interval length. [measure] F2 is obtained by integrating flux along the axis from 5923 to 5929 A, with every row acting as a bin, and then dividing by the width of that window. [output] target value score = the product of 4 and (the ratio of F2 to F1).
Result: 3.97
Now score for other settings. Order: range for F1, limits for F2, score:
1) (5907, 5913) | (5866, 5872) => 4.04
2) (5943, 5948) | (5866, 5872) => 3.90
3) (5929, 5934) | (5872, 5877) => 3.95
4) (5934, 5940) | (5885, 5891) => 2.57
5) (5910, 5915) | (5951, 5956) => 4.08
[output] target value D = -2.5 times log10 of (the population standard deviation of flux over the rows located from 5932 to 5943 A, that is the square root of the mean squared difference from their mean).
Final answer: 2.4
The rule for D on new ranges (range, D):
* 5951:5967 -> 2.1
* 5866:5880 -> 0.6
